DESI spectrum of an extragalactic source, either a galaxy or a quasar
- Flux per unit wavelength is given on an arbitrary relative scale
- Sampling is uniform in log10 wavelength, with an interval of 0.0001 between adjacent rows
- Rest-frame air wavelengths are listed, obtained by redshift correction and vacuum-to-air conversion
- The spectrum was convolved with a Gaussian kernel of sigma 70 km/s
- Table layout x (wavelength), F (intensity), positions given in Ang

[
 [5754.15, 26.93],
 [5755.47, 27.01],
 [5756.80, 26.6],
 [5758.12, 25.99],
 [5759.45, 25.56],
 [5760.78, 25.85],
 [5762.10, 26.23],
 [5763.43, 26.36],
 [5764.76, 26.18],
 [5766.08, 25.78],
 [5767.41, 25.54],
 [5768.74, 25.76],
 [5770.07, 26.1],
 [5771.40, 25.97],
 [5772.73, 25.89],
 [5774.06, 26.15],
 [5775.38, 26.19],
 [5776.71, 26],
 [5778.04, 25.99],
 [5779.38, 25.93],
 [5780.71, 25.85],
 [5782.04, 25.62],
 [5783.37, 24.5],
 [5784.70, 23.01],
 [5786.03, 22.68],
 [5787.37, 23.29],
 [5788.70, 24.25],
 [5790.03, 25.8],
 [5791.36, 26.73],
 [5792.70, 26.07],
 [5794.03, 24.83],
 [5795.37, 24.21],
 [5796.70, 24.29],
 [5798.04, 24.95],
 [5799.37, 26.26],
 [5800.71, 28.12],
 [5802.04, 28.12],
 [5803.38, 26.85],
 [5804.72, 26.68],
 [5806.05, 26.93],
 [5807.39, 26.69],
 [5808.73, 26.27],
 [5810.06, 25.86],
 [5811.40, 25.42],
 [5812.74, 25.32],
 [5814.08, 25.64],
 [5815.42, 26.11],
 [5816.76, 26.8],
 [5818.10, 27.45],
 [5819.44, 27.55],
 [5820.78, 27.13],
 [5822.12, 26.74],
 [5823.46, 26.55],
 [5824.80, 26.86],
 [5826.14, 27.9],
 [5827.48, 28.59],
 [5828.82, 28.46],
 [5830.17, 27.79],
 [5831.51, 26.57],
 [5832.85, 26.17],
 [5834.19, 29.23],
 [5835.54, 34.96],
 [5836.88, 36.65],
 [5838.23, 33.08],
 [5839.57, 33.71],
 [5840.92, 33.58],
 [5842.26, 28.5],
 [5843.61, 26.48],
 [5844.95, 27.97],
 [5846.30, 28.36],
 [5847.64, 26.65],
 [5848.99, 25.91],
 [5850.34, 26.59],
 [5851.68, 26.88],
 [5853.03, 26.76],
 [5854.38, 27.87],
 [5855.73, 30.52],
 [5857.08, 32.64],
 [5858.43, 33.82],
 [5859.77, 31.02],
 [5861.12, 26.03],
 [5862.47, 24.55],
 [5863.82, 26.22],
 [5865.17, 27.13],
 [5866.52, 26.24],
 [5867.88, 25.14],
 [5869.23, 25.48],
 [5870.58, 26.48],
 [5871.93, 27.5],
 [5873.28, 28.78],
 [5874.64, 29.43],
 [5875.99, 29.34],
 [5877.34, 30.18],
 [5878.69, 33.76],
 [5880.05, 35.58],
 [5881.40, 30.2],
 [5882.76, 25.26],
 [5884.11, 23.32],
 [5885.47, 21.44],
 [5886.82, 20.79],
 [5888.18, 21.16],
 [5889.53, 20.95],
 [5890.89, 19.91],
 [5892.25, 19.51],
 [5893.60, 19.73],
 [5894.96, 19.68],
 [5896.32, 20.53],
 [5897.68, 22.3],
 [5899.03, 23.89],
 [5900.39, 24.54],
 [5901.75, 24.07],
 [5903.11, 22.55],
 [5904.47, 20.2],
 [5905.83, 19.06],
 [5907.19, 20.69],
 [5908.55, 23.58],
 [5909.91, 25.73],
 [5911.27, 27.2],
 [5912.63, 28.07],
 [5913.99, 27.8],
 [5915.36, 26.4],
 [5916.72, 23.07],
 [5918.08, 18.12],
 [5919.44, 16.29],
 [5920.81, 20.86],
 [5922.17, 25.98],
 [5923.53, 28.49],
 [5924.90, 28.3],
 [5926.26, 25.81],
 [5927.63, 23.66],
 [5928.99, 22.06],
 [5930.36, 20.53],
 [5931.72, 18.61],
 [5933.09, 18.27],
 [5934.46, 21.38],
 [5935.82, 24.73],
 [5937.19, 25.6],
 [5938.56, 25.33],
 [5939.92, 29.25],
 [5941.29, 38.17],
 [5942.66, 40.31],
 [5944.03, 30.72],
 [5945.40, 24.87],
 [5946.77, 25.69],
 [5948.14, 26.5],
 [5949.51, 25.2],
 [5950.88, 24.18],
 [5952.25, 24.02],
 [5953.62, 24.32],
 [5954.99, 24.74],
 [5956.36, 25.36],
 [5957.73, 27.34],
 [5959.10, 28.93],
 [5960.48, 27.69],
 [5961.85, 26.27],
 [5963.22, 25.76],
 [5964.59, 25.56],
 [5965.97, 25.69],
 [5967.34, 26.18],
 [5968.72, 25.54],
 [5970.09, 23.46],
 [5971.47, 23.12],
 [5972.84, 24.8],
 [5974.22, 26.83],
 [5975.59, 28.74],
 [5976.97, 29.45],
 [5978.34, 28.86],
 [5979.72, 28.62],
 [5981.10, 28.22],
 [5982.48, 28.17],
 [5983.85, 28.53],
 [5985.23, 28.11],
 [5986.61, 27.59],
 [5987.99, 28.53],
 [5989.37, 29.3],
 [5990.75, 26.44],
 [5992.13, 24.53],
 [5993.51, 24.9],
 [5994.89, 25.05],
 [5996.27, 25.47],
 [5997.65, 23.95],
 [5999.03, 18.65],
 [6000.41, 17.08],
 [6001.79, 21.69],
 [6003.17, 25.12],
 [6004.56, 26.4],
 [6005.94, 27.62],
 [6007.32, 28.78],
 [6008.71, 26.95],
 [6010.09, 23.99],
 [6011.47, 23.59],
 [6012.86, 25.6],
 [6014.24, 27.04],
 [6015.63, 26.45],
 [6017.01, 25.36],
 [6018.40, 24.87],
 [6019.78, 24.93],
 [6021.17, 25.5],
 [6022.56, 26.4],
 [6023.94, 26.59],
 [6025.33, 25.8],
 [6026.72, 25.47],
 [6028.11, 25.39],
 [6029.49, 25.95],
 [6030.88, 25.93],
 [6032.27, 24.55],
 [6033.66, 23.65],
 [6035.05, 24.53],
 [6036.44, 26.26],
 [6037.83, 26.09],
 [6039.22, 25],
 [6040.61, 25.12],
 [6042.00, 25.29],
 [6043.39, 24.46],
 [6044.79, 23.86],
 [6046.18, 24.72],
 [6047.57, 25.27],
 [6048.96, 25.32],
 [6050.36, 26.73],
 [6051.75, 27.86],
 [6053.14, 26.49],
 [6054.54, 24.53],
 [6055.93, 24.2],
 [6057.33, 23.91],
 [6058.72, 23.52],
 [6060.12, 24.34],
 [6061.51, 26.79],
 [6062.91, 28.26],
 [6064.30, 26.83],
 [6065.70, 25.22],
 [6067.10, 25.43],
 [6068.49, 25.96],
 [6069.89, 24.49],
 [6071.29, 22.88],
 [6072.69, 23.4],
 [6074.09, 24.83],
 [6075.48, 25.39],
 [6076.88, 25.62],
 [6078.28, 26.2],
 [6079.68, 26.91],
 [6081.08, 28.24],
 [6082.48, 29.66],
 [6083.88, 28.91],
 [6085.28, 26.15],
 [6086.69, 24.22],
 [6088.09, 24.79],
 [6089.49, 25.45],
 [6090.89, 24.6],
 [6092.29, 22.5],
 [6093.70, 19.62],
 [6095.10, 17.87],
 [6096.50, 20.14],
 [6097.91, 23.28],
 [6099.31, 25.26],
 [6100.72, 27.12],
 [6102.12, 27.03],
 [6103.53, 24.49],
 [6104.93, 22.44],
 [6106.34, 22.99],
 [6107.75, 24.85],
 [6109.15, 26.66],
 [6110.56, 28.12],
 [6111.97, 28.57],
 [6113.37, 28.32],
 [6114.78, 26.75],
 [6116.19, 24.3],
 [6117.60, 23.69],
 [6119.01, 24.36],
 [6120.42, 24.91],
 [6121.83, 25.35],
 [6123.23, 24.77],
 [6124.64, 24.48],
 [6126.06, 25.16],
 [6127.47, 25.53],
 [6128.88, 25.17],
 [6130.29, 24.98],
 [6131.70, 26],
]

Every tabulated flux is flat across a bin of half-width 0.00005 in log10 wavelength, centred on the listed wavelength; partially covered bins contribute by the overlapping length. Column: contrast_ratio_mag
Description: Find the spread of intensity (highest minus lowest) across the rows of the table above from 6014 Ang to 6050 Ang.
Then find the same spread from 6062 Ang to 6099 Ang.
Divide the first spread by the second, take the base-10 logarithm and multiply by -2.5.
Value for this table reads 1.4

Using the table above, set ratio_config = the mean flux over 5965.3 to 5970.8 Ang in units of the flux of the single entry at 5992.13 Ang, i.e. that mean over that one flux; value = 1.03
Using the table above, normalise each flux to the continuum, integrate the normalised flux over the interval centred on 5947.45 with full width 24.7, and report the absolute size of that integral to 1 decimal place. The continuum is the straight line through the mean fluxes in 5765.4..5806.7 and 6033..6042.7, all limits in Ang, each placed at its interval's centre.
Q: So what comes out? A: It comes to 26.8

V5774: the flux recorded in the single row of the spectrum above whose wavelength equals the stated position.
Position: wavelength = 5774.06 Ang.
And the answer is 26.15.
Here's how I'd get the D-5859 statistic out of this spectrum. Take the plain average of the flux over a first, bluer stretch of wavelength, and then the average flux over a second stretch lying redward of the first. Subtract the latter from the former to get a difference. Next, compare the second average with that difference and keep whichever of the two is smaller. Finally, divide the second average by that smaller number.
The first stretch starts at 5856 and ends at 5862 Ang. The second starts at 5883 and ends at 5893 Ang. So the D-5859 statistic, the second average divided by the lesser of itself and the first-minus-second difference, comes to 2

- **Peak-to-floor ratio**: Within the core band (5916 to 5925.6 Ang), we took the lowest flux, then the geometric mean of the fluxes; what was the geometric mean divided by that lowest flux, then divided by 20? 0.0692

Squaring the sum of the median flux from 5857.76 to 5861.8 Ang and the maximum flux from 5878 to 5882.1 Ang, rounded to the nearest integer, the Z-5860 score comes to 4436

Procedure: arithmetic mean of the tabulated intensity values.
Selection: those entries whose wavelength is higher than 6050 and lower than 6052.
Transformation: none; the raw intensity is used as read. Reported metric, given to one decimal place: 27.3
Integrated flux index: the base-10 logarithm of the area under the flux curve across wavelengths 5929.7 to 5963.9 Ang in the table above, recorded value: 2.95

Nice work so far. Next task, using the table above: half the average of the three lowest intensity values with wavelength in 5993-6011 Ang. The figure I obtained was 9.6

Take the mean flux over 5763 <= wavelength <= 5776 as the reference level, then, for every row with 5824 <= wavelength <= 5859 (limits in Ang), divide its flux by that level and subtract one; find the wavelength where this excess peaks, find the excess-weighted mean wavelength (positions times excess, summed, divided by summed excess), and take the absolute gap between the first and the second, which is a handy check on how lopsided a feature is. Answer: 5.4 Ang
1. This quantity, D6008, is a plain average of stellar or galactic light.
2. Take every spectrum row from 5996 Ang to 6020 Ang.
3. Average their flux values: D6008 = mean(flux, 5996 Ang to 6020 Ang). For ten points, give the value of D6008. 24.6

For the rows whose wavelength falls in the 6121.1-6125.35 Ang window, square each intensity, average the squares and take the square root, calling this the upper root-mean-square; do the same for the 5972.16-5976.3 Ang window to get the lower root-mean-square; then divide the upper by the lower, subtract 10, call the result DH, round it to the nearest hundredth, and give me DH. -9.07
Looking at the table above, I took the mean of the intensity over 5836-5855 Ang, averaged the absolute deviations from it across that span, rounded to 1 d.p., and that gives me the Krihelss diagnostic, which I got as 2.9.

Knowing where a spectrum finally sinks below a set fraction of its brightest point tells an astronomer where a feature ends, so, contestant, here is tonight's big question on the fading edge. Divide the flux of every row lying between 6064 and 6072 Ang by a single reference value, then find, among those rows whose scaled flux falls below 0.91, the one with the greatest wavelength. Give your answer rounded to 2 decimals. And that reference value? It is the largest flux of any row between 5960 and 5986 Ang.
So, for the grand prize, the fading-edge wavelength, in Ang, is 6071.29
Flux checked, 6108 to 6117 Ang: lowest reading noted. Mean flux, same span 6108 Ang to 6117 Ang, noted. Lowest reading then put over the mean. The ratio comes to 0.90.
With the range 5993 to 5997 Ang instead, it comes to 0.99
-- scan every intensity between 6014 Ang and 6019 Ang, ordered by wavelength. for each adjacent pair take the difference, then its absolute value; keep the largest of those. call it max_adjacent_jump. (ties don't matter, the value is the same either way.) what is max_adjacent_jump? 1.1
